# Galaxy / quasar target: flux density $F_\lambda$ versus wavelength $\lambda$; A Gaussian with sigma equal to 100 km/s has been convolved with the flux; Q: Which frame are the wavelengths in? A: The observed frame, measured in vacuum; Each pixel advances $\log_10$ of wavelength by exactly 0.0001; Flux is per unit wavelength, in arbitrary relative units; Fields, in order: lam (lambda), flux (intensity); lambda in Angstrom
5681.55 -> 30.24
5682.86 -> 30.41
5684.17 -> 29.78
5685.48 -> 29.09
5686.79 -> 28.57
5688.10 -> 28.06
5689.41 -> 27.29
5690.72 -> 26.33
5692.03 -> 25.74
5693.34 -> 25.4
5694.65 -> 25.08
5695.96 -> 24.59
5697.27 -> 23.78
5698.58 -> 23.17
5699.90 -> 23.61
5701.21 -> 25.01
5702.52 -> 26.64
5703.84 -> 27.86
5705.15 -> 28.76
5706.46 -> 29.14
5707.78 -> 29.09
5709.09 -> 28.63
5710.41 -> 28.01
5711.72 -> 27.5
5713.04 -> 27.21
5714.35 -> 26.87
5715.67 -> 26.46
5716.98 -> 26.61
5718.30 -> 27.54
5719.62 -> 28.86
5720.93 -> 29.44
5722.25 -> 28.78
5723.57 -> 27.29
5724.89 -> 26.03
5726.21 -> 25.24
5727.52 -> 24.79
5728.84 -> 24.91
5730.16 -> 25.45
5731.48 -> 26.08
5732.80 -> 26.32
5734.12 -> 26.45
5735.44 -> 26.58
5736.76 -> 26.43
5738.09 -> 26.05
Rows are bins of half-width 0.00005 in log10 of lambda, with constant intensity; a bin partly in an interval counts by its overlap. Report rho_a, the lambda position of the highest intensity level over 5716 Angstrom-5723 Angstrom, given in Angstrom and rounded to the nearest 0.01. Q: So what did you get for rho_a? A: 5720.93 Angstrom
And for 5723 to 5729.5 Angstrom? 5723.57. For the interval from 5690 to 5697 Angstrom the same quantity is 5690.72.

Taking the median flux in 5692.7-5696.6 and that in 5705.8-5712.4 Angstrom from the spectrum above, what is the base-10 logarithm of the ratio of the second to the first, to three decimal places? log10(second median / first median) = 0.057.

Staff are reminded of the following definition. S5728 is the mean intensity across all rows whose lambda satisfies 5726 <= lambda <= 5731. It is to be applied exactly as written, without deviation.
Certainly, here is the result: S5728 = 25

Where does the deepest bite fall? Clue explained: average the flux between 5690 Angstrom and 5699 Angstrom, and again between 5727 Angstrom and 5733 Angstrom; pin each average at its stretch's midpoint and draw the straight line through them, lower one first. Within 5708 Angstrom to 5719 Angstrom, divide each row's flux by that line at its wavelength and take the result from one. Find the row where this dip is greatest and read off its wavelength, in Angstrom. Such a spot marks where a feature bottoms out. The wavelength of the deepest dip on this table 5715.67 Angstrom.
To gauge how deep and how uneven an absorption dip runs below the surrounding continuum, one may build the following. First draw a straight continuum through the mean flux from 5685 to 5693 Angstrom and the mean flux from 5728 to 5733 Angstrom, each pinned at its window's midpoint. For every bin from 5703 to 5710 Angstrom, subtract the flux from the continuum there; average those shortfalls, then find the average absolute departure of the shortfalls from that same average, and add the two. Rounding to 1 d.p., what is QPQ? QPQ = -1.6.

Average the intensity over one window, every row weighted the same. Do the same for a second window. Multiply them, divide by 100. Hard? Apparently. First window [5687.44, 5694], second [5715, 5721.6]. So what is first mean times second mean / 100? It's 7.4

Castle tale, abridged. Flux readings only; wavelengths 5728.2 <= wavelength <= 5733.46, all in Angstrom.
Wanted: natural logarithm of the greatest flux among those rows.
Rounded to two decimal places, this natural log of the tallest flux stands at 3.27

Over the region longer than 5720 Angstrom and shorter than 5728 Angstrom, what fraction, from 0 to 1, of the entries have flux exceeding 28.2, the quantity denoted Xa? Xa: 0.33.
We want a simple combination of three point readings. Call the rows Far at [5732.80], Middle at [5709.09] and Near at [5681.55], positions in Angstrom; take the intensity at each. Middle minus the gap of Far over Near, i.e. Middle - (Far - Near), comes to 33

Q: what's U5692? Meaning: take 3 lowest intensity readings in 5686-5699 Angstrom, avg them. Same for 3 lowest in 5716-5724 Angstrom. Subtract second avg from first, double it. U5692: -7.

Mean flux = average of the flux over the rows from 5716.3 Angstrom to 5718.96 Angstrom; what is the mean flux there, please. 27.1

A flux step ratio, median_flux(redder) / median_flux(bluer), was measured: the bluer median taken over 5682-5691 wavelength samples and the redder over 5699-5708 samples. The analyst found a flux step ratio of 0.98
